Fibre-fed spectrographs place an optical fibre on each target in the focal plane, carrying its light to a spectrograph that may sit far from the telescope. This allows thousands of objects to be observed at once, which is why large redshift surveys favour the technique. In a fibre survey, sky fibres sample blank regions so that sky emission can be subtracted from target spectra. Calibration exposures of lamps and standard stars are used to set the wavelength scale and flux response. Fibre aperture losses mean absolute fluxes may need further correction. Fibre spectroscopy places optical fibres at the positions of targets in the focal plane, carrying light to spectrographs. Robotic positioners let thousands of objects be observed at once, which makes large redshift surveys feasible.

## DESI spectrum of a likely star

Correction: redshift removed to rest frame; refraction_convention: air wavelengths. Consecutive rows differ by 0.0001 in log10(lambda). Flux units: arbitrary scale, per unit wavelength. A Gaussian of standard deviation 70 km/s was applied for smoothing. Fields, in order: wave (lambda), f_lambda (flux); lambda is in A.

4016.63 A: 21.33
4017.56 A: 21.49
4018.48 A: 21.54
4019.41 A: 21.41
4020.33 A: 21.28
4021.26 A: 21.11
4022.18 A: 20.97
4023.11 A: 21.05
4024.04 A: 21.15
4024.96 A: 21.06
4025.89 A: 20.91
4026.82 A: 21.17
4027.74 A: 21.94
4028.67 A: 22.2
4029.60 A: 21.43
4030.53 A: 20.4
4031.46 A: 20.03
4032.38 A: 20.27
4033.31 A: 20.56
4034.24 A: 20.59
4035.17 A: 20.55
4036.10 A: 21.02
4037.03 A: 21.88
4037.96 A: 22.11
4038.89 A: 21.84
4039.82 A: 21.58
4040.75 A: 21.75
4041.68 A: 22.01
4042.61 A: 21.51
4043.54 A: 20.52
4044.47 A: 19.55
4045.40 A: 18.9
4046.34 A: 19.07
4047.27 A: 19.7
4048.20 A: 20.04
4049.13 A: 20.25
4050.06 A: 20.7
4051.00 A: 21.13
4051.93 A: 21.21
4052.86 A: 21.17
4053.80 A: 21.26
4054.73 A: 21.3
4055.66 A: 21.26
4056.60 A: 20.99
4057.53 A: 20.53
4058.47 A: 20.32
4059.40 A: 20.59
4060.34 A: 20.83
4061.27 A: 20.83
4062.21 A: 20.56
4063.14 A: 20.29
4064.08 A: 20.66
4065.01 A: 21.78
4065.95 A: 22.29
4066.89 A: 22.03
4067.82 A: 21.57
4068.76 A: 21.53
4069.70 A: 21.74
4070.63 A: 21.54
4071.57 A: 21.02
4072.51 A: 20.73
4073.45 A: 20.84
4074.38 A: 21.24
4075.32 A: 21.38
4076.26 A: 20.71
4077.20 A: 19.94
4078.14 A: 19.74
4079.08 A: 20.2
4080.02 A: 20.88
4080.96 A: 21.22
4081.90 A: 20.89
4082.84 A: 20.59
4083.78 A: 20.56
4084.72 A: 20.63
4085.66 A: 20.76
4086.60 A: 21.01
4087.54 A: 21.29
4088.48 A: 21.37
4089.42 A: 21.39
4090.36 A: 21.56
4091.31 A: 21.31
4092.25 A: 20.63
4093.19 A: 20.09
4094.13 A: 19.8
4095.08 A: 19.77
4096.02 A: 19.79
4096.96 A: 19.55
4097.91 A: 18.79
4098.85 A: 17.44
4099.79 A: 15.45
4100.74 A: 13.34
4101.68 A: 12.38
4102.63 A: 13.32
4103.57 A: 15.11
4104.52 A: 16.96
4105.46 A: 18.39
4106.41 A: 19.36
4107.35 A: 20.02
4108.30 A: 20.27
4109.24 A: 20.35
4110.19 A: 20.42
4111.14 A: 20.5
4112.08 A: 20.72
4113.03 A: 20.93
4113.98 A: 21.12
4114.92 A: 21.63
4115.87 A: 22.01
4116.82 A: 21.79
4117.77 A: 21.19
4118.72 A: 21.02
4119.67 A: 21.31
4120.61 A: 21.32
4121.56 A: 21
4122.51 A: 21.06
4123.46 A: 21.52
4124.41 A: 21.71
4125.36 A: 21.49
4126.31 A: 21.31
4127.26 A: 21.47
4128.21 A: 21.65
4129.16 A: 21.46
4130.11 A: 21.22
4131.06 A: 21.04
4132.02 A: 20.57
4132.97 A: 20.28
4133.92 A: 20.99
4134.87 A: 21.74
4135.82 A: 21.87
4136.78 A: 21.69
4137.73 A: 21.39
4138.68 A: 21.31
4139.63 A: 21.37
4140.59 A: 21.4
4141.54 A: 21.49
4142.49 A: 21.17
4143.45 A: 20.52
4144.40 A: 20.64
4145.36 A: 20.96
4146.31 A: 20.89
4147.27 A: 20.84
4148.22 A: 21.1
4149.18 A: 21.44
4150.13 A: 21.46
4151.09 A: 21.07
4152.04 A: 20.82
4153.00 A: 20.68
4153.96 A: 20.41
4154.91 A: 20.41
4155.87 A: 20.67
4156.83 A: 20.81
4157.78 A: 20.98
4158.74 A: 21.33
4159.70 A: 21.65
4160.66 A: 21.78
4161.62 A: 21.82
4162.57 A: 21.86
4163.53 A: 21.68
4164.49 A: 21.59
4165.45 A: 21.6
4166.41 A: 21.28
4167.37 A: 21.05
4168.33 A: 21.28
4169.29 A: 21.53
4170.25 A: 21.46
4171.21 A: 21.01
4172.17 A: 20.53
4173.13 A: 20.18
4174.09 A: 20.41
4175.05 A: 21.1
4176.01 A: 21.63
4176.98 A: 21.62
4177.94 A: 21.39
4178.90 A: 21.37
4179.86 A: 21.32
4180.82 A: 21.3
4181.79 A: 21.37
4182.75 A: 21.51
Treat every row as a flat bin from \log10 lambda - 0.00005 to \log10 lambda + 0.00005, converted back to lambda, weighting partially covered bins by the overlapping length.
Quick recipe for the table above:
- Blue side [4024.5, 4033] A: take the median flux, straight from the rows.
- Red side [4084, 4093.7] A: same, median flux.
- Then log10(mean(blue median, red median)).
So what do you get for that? 1.32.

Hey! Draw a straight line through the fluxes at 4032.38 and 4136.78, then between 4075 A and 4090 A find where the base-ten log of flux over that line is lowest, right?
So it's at 4078.14 A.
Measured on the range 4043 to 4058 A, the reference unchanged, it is 4045.40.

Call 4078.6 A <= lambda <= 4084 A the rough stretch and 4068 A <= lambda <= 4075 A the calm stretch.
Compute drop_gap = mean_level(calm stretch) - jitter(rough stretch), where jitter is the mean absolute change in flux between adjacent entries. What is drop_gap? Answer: 20.9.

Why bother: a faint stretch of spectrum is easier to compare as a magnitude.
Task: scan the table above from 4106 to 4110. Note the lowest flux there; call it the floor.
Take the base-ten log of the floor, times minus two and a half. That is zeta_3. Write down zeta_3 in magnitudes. -3.22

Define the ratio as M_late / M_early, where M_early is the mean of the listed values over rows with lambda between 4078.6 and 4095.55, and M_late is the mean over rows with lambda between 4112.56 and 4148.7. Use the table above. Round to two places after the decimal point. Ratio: 1.02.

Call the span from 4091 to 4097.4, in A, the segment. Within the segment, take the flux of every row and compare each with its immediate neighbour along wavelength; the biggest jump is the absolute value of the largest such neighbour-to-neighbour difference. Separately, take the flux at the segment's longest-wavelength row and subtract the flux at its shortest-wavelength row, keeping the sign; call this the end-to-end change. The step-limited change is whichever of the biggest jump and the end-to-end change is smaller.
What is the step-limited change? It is -1.8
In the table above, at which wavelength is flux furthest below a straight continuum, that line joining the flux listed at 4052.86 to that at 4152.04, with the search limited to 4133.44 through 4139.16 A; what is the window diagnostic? 4133.92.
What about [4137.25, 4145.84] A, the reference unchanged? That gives 4143.45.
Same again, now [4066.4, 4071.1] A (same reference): 4068.76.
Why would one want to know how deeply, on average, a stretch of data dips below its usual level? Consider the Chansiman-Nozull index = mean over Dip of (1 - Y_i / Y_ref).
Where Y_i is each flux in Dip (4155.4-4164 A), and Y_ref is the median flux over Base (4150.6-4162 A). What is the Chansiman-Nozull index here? -0.024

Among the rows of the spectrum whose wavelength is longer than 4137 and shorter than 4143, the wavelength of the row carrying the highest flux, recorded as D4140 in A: 4141.54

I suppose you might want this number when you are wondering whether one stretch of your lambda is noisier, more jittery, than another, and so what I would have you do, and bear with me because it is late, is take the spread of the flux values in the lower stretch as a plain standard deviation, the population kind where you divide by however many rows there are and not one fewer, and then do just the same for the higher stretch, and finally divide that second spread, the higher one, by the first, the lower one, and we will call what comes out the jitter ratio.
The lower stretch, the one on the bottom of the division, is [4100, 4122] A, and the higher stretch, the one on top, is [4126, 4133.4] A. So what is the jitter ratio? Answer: 0.2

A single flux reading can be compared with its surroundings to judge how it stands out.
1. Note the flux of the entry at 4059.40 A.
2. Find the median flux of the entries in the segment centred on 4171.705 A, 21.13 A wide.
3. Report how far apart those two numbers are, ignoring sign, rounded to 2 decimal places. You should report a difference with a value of 0.78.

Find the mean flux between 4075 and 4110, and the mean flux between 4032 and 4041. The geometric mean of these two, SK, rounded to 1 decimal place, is 20.3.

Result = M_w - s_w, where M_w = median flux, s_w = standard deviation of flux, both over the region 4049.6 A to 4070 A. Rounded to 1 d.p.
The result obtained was 20.6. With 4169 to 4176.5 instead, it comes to 20.5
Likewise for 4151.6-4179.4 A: 20.8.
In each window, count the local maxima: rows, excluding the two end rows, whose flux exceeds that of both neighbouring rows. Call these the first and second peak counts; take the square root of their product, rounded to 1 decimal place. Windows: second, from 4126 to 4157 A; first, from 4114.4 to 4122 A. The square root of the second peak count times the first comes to 3.2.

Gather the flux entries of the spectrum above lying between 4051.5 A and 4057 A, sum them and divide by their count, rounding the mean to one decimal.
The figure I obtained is 21.2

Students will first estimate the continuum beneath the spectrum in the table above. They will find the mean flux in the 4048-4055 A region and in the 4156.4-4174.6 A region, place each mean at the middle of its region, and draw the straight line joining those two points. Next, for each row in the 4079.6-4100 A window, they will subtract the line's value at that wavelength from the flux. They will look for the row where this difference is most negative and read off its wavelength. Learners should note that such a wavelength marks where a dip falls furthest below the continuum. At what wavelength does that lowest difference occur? 4099.79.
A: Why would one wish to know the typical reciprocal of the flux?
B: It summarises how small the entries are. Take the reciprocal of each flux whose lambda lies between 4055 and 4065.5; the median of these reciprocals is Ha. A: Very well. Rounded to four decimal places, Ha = 0.0484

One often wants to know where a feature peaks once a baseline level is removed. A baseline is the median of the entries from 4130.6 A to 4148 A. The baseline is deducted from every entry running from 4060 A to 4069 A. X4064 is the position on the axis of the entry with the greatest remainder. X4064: 4065.95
